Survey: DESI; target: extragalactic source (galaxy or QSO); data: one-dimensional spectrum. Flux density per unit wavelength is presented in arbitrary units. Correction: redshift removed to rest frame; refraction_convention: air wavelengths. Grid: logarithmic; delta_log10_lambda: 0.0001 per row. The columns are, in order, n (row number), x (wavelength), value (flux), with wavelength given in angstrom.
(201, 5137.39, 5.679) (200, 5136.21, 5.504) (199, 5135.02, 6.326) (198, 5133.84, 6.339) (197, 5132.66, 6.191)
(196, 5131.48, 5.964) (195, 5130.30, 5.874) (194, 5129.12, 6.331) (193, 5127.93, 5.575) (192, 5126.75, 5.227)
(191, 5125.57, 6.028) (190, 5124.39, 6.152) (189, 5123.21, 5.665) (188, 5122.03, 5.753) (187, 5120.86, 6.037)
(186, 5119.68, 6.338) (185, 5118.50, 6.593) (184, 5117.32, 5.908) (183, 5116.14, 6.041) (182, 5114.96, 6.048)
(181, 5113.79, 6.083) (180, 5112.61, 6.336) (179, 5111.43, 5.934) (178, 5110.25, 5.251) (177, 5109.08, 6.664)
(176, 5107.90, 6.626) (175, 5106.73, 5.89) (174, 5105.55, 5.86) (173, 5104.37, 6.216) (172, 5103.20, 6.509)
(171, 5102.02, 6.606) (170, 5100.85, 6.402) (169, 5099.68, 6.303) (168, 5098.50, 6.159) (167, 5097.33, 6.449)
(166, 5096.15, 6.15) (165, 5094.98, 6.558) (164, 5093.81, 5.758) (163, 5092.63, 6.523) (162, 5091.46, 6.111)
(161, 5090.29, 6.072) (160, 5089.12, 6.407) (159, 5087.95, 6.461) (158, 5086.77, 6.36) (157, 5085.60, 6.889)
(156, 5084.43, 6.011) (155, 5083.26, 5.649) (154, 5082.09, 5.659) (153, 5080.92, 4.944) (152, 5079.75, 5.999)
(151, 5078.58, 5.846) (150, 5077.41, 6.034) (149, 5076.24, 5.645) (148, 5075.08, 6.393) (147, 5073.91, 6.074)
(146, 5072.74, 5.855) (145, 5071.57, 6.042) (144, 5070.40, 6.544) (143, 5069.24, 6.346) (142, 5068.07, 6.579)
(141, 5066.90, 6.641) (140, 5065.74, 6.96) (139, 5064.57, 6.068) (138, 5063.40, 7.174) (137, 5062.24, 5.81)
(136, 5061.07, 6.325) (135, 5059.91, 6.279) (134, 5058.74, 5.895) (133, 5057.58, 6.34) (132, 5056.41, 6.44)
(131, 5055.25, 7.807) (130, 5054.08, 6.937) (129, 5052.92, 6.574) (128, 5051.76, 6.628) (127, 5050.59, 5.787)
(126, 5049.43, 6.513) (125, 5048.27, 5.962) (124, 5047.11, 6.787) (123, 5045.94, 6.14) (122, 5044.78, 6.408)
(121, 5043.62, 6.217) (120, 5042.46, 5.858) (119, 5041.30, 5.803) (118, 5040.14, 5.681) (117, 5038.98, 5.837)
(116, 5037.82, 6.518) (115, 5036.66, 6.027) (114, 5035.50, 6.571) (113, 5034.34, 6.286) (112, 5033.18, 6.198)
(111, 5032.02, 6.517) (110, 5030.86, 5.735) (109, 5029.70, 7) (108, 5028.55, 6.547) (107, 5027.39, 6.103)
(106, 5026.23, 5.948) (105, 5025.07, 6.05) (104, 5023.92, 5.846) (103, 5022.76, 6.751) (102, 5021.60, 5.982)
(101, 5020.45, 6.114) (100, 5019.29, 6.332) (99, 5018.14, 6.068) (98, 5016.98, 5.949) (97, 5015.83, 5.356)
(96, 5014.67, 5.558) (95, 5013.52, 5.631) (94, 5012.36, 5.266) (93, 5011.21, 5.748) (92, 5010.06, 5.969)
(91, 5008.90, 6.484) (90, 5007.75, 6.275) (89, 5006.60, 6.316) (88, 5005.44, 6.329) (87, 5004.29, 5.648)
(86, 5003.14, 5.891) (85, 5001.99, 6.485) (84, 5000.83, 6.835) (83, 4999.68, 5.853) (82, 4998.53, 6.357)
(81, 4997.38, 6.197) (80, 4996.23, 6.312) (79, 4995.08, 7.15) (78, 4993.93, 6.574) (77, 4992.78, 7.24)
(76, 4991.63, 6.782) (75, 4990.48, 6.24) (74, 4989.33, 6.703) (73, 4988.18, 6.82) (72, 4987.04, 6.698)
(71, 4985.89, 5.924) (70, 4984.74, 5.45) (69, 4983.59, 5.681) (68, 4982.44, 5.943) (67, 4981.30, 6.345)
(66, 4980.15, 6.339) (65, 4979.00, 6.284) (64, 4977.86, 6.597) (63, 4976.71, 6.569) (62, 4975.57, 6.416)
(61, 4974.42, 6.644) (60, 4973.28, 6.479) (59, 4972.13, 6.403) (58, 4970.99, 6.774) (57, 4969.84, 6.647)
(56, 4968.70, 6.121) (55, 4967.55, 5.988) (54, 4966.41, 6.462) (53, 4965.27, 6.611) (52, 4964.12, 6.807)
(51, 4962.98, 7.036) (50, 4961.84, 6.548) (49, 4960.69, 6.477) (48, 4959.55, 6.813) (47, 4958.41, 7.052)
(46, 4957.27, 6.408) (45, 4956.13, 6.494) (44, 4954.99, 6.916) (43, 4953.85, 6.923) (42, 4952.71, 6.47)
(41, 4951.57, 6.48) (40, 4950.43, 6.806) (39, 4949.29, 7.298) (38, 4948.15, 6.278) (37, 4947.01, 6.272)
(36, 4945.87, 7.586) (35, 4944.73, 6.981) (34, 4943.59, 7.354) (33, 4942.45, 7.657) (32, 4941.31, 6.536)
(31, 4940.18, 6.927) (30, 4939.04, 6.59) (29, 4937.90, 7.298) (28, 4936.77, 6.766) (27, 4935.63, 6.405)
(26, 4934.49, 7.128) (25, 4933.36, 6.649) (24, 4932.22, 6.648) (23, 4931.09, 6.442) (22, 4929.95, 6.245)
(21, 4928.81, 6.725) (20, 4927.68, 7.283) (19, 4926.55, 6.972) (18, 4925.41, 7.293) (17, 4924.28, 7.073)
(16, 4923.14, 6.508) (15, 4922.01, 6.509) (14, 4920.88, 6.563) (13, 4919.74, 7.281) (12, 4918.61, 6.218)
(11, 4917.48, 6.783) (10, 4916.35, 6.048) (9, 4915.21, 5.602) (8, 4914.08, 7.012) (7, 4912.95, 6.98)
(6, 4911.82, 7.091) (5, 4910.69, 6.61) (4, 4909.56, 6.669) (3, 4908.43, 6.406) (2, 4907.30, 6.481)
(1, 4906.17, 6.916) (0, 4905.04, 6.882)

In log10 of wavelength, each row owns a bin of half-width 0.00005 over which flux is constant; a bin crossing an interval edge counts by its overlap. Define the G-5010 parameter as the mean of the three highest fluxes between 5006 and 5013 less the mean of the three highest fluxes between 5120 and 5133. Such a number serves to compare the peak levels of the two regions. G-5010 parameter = 0.1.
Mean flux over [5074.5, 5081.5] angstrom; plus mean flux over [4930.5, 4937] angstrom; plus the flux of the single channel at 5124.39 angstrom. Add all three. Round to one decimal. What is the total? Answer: 18.6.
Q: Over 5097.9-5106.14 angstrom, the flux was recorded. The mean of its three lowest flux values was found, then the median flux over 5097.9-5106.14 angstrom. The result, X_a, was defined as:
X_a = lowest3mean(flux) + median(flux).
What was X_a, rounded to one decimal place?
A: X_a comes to 12.4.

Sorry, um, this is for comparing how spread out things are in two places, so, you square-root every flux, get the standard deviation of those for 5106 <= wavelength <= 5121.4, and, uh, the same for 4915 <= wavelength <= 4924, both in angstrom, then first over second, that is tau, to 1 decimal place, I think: 0.8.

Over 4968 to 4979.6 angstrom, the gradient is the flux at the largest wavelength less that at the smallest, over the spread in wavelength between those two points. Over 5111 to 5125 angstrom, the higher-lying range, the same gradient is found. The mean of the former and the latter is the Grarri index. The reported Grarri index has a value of 0.02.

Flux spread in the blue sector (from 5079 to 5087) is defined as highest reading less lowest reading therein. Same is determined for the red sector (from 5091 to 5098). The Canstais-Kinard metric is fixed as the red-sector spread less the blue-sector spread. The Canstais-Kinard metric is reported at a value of -1.1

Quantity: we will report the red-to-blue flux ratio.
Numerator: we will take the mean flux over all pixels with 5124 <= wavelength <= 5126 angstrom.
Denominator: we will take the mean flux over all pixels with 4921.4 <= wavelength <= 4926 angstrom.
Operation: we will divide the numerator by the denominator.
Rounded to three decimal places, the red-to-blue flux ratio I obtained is 0.890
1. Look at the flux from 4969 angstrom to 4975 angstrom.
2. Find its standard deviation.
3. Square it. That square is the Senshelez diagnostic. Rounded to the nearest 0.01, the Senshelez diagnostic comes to 0.02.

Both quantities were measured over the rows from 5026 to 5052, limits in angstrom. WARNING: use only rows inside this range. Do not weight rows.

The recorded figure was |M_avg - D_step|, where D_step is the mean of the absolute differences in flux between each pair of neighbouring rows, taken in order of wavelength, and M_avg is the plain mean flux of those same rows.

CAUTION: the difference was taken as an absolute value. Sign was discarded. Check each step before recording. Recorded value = 5.75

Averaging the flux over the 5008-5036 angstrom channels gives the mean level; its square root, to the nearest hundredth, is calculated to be 2.47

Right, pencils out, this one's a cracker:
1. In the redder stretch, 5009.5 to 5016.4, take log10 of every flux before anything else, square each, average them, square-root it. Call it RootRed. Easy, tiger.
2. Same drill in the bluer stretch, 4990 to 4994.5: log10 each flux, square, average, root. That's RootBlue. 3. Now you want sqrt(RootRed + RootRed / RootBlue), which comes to 1.28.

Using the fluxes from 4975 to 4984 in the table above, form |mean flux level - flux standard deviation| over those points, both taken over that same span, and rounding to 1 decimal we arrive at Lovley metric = 6.0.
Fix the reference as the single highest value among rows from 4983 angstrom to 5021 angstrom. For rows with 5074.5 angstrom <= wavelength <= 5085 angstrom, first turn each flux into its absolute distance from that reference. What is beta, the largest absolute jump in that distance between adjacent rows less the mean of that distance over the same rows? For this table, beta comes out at -0.39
